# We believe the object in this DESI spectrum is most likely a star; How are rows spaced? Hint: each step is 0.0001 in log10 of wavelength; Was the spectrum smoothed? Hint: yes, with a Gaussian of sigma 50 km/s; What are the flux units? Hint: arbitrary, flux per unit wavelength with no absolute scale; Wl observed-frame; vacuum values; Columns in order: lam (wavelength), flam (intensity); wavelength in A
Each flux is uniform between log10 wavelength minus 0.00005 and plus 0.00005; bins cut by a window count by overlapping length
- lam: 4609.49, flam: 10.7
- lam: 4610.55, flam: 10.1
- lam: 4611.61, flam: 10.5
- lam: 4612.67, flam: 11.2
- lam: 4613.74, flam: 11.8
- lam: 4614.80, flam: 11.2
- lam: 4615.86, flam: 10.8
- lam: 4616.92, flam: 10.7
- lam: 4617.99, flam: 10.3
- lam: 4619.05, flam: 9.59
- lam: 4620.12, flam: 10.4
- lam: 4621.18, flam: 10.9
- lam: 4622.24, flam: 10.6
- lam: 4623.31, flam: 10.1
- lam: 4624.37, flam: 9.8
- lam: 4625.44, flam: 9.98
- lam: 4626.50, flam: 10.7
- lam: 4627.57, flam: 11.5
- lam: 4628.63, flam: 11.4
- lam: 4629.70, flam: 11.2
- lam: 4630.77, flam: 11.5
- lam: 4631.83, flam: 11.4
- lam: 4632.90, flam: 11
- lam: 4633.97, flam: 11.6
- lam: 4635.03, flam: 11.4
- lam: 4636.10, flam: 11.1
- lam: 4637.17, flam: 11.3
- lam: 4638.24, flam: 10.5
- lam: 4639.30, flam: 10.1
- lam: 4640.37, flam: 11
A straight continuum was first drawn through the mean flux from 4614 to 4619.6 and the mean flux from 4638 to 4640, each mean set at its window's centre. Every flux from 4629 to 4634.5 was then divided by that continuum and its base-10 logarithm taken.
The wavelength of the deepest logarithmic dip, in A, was 4632.90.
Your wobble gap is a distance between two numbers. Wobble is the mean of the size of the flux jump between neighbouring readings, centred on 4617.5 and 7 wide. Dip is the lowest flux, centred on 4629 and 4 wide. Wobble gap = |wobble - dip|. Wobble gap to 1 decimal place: 10.7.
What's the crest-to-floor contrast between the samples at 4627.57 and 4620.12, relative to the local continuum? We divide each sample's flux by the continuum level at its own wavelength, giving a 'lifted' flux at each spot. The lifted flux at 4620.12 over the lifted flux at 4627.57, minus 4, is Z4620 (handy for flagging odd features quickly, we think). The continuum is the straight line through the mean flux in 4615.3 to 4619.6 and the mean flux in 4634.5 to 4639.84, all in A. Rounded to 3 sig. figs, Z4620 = -3.08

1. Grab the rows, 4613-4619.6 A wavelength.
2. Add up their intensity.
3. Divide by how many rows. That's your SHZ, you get 10.73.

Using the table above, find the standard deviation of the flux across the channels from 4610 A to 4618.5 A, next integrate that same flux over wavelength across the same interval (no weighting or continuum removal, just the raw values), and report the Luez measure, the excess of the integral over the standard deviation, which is 91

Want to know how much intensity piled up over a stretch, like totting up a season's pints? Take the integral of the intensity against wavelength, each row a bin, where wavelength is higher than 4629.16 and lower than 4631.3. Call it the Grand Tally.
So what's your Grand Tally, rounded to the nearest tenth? 24.2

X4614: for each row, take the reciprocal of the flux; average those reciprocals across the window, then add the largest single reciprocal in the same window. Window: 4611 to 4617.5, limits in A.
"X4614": 0.186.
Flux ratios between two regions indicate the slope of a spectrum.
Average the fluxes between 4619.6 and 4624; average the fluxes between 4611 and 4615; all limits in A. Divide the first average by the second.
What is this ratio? 0.94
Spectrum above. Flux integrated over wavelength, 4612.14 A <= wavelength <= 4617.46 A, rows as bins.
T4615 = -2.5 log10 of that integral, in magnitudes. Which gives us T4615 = -4.43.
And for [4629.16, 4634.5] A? -4.45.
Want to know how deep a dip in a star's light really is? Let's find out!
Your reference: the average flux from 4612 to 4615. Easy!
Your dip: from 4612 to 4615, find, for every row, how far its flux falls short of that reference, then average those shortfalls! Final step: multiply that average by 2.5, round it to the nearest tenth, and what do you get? 0.0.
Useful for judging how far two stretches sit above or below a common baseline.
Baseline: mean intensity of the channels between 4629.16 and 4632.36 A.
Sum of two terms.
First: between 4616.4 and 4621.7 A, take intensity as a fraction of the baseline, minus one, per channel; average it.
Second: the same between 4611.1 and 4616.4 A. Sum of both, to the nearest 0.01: -0.11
